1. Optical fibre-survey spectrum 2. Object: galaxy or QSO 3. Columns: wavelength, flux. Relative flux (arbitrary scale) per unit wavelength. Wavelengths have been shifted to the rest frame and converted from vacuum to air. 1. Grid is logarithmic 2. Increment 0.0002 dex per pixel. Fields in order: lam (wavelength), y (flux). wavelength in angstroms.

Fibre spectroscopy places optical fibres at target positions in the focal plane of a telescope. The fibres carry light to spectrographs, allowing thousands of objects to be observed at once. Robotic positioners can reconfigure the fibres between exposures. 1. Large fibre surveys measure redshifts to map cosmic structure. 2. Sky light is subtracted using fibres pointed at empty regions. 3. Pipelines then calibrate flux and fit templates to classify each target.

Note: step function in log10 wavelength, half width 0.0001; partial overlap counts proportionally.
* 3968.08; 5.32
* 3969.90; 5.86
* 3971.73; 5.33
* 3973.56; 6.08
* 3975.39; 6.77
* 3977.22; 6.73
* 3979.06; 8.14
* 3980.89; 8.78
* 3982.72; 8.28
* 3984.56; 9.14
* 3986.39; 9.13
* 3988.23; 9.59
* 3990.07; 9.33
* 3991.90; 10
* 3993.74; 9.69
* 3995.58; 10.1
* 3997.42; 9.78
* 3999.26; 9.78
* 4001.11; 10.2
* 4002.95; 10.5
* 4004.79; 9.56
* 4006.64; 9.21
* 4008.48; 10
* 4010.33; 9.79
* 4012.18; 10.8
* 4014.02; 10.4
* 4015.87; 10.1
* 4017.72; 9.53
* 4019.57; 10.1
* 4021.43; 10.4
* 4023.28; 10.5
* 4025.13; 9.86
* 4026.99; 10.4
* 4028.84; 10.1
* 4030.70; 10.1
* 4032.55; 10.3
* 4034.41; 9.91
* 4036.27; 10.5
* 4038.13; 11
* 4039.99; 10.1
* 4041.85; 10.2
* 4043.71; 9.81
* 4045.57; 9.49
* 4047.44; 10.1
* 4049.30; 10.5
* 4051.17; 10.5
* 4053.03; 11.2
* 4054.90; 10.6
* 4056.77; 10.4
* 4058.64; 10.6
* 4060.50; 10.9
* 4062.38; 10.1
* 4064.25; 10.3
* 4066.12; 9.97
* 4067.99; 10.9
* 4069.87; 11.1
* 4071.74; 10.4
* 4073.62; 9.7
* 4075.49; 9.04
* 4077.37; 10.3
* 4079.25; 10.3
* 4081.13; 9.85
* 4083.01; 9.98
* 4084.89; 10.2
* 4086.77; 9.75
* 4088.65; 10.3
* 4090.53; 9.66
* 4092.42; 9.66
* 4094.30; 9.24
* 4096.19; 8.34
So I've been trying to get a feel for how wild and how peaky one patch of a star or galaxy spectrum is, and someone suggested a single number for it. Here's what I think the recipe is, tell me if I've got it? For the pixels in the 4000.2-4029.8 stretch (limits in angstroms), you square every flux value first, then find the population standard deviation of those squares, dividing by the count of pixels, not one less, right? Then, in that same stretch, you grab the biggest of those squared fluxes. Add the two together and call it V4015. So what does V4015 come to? 125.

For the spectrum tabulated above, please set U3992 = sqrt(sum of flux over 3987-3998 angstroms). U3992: 7.65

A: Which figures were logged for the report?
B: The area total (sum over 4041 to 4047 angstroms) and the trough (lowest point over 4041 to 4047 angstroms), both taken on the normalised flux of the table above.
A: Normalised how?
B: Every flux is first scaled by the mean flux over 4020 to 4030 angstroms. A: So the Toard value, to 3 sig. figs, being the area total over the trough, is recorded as 3.11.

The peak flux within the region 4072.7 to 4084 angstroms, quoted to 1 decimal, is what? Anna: 10.3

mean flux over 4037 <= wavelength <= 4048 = 10.12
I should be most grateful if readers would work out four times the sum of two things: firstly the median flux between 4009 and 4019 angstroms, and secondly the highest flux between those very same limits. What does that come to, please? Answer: 83.6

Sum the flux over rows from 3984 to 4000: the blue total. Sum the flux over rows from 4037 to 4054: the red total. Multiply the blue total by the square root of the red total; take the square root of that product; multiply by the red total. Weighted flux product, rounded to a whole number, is 2683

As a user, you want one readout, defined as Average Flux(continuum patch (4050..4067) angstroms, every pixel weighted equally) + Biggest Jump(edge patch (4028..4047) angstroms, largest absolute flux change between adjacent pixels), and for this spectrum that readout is 11.4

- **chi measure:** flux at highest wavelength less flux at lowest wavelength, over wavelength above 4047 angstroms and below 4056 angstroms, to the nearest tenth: 0.5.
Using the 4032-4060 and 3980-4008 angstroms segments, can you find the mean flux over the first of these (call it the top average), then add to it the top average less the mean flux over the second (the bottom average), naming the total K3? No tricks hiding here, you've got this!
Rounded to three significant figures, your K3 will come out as 11.2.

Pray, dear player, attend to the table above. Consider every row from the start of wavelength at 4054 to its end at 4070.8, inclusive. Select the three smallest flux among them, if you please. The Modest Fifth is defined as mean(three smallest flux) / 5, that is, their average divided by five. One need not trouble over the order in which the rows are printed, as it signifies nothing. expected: 2.02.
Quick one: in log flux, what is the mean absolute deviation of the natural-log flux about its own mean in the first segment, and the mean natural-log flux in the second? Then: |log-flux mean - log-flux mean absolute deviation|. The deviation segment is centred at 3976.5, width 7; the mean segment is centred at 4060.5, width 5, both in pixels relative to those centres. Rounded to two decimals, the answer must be 2.27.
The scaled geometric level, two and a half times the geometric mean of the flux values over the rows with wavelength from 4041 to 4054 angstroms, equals 25.6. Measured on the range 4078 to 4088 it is 25.0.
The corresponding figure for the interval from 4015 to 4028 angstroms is 25.3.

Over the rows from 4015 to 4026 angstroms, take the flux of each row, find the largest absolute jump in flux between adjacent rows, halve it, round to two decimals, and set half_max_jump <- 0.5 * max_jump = 0.32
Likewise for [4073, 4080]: 0.63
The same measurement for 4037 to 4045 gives 0.45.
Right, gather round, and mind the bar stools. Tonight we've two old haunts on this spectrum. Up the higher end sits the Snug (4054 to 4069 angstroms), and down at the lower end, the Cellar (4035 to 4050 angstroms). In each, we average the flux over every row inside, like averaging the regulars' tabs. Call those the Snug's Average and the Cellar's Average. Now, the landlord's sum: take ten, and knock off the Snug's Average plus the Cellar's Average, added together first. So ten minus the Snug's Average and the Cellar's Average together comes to -10.7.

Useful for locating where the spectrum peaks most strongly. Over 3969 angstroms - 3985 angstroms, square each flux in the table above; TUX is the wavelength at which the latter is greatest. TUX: 3984.56 angstroms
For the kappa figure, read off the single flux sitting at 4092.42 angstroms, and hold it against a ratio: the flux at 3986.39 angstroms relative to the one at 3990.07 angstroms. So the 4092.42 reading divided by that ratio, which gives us 9.9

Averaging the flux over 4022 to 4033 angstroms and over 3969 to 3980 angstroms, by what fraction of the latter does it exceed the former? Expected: -0.57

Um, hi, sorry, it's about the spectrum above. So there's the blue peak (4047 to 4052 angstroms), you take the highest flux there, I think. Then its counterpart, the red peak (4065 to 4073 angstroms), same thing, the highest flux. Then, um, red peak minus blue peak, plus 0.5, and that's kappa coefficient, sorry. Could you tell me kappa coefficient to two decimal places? 1.10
